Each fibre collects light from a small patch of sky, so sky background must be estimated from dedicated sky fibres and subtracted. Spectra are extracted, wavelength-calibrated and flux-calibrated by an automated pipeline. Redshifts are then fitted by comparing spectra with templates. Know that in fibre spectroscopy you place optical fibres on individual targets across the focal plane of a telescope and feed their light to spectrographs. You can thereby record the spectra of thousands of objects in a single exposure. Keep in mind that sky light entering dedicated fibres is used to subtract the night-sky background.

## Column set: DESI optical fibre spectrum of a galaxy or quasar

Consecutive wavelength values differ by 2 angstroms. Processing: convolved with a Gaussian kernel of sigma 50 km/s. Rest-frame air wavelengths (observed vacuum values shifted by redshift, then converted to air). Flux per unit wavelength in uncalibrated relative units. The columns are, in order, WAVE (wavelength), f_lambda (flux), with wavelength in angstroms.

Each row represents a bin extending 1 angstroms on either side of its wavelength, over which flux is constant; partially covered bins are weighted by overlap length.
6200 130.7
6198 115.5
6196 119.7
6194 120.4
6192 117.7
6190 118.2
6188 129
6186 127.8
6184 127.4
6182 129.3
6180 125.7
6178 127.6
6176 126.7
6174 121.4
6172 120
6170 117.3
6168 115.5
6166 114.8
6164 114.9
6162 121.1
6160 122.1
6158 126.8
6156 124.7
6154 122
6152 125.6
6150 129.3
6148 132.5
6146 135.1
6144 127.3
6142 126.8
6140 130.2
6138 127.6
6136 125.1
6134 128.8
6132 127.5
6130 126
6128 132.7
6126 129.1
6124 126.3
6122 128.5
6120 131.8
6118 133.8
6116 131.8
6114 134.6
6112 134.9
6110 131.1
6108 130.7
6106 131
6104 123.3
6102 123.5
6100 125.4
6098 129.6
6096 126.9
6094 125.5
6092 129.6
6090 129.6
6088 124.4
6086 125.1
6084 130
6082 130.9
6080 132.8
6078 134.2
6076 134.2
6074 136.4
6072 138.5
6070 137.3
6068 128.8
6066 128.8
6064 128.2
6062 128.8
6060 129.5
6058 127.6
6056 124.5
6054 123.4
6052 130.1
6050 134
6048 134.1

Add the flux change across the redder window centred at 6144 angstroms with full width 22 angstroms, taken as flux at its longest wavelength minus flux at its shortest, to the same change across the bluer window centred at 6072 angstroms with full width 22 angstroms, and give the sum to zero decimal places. -5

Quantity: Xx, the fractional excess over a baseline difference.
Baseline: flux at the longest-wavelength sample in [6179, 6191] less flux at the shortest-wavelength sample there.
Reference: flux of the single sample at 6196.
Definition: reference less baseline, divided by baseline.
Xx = -17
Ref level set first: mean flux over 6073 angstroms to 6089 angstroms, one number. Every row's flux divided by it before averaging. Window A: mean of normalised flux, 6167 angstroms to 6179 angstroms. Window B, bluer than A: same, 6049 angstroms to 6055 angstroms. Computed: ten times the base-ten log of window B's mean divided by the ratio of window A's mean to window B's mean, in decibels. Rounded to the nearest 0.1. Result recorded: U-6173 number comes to 0.2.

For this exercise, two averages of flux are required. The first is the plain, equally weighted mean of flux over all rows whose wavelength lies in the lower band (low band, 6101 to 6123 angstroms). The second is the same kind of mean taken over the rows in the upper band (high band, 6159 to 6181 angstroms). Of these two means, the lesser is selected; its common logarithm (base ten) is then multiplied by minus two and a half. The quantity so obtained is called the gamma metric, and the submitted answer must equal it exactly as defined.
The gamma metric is -5.20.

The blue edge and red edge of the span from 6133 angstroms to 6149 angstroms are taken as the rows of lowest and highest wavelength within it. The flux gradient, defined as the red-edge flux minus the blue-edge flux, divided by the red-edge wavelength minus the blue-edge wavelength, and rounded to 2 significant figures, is 0.26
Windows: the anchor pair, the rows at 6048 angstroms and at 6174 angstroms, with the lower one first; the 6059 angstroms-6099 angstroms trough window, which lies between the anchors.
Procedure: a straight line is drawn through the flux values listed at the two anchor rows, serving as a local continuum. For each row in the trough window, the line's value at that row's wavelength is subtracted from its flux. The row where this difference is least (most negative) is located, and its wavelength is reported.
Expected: 6088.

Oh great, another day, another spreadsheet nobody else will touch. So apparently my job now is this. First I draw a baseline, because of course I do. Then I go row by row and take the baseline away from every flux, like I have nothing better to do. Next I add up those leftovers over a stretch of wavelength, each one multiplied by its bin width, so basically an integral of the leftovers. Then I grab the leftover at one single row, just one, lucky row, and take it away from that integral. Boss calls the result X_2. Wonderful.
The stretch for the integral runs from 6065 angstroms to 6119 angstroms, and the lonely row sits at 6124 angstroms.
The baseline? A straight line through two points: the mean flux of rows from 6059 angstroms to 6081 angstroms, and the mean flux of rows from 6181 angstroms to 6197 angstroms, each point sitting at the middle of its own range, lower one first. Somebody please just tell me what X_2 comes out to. -19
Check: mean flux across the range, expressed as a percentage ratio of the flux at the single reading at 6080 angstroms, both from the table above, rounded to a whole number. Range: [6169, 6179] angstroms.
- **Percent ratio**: 92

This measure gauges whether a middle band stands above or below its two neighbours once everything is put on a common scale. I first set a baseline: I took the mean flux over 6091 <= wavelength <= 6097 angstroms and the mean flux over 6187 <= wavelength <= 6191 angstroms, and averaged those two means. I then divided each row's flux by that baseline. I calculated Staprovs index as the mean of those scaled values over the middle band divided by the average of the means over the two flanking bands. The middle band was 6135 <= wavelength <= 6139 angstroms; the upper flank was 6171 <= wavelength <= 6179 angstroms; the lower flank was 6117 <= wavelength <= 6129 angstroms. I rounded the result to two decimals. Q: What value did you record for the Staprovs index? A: 0.99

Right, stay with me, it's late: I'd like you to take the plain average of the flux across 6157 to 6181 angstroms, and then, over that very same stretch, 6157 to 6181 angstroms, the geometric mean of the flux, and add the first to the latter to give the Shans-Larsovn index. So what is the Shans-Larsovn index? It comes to 242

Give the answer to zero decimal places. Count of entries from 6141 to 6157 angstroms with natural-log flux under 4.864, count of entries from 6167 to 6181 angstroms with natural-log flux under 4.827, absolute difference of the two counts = 2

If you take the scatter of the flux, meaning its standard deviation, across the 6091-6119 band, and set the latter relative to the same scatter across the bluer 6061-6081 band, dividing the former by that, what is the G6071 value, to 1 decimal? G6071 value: 1.0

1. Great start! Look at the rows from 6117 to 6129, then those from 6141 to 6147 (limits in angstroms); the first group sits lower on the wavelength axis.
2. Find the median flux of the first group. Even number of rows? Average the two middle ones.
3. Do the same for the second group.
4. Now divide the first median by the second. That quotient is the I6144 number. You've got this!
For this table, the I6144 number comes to 1.02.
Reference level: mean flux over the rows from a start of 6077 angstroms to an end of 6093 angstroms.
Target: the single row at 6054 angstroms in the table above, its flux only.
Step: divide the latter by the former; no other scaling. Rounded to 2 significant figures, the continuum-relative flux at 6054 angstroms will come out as 0.95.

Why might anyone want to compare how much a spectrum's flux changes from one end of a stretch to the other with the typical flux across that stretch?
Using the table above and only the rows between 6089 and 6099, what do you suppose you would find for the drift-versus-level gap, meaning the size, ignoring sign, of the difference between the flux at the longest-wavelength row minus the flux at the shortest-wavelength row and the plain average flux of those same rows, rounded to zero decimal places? 128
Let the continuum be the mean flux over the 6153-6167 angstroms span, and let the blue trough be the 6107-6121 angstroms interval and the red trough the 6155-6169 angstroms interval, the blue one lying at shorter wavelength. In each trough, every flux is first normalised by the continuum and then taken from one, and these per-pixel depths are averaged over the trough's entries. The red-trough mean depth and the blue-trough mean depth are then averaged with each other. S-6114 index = -0.04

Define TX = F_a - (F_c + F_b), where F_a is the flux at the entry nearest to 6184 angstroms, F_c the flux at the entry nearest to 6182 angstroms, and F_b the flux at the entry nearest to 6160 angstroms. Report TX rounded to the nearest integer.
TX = -124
